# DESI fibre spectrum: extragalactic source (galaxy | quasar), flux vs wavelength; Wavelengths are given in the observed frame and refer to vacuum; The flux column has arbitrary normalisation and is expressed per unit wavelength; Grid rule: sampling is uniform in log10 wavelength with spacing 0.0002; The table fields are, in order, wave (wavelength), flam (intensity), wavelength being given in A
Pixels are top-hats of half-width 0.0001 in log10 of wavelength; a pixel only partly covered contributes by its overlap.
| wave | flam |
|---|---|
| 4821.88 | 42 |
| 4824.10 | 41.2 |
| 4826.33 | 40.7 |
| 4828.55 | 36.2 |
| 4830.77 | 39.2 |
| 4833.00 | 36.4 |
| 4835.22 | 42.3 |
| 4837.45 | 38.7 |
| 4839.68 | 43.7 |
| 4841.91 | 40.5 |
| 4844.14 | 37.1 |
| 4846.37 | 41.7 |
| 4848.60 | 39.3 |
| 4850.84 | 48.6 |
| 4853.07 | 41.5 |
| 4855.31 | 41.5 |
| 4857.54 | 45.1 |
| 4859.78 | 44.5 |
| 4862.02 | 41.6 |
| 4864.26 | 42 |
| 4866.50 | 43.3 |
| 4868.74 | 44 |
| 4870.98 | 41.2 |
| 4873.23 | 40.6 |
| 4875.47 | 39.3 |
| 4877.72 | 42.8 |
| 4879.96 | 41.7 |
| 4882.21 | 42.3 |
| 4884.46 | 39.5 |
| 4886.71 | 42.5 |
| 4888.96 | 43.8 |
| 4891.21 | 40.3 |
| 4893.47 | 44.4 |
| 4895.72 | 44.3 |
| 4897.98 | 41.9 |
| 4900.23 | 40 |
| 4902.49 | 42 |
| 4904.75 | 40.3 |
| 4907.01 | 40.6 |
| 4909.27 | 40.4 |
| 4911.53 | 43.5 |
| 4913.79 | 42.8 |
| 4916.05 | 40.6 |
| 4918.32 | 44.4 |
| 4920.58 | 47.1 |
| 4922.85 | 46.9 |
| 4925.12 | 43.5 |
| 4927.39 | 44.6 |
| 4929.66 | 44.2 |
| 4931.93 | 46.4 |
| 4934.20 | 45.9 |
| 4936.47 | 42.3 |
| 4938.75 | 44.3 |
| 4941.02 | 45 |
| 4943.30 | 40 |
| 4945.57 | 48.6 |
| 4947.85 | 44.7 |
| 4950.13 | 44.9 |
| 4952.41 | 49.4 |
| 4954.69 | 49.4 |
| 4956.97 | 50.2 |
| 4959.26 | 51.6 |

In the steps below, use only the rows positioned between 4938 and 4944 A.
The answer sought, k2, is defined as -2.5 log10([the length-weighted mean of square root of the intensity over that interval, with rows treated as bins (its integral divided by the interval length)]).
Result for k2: -2.045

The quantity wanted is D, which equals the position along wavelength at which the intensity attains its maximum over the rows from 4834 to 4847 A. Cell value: 4839.68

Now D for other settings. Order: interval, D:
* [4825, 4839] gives 4835.22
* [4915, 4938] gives 4920.58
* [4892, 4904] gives 4893.47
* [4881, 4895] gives 4893.47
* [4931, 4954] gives 4952.41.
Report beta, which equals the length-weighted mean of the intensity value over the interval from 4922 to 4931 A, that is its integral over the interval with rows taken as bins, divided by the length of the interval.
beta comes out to 44.8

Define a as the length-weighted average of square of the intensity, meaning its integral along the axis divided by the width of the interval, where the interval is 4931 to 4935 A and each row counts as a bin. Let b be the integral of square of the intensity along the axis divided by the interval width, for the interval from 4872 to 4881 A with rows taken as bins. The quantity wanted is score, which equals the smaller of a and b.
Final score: 1691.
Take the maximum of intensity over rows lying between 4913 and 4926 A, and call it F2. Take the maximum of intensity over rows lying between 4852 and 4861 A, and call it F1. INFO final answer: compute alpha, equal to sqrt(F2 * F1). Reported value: 46.1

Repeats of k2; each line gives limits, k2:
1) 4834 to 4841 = -2.022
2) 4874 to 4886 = -2.018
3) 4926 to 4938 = -2.062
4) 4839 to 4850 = -2.009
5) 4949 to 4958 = -2.107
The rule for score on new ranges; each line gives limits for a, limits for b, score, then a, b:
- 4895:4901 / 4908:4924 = 1770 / 1770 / 1911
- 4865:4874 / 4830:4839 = 1555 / 1793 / 1555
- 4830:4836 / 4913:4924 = 1538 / 1538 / 1978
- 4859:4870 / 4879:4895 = 1777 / 1852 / 1777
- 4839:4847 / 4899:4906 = 1649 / 1649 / 1664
